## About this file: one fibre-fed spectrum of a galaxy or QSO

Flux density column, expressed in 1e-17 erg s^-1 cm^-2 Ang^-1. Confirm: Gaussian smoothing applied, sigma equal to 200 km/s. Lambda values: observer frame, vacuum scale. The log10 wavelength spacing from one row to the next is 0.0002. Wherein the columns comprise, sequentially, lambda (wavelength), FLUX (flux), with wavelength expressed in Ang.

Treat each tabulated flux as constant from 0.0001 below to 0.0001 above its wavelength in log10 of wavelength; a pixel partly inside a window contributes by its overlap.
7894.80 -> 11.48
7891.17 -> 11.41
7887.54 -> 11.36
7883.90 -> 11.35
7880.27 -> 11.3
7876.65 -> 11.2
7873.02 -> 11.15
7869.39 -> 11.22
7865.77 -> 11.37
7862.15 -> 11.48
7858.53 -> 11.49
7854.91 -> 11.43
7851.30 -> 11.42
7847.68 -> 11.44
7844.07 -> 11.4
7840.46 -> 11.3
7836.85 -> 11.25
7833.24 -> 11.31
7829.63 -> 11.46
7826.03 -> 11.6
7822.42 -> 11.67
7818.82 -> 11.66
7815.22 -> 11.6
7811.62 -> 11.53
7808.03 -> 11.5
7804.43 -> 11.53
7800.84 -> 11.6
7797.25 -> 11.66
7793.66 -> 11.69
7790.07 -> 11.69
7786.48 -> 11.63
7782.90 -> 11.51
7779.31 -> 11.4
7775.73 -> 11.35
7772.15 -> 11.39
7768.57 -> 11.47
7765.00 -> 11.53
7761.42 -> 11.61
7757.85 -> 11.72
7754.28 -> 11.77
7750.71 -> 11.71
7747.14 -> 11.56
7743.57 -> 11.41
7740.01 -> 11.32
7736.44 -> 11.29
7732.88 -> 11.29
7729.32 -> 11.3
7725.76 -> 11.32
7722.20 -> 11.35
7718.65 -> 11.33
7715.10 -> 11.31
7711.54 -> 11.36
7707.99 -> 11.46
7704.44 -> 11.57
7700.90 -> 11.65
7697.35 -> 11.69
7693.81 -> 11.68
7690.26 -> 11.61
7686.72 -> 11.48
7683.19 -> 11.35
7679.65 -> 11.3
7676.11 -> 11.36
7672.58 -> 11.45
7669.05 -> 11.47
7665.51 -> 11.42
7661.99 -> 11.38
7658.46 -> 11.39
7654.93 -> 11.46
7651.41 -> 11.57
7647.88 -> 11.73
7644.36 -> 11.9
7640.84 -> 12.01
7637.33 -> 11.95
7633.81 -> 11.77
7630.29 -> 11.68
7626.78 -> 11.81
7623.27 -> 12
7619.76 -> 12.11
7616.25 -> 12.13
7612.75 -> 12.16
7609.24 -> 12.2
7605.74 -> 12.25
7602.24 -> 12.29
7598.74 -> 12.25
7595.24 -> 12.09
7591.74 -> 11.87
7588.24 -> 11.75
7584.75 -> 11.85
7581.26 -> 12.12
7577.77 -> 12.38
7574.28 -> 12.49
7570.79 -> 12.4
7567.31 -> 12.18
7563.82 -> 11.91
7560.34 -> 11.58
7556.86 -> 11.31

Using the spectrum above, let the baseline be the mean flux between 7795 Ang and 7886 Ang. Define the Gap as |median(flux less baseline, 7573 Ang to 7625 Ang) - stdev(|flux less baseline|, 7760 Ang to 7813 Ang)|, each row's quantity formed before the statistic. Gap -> 0.62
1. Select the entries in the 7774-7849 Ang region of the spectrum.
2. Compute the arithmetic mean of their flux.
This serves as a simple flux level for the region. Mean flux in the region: 11.5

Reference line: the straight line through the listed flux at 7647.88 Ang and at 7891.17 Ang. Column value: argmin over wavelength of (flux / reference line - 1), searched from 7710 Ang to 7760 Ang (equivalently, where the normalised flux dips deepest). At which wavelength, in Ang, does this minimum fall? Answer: 7715.10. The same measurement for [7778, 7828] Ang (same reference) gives 7779.31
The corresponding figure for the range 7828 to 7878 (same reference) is 7873.02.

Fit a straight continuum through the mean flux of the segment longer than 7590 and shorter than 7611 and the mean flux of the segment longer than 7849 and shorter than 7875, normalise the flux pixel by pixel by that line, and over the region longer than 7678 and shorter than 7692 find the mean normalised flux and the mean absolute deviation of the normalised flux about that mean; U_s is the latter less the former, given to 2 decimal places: -0.95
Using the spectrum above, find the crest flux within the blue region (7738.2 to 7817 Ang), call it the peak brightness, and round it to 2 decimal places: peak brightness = 11.77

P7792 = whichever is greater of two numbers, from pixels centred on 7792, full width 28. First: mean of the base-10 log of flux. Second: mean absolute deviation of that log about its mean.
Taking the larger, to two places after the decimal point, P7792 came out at 1.06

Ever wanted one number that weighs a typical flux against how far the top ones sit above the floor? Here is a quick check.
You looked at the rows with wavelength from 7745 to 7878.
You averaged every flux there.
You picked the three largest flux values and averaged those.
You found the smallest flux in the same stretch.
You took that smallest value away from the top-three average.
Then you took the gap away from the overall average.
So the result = 10.91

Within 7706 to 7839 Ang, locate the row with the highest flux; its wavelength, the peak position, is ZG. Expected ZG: 7754.28 Ang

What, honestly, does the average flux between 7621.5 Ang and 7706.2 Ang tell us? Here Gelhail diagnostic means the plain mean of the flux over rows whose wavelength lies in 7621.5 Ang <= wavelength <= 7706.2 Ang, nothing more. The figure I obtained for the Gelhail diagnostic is 11.6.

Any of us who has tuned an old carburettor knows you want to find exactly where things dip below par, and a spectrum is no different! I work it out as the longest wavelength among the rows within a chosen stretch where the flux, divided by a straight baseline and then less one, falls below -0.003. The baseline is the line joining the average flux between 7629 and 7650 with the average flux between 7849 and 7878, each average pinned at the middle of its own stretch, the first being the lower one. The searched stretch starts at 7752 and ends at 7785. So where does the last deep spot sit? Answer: 7779.31 Ang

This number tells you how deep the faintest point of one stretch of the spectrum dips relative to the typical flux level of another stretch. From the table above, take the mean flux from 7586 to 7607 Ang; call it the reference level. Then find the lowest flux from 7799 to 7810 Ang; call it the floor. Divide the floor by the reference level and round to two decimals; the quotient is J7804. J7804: 0.95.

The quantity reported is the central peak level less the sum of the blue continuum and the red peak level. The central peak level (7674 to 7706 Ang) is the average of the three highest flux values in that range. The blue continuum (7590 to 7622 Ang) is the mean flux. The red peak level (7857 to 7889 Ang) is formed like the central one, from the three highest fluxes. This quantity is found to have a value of -11.9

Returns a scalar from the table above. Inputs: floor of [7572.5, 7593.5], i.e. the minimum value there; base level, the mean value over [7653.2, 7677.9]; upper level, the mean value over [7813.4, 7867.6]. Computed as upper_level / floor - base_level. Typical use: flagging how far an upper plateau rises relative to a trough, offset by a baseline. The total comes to -10.4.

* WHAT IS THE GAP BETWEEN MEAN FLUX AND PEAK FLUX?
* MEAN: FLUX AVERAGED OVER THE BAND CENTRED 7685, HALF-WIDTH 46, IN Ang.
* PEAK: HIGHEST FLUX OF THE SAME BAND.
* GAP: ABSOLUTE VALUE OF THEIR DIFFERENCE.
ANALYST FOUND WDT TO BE 0.51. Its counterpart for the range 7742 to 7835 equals 0.21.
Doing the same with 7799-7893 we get 0.25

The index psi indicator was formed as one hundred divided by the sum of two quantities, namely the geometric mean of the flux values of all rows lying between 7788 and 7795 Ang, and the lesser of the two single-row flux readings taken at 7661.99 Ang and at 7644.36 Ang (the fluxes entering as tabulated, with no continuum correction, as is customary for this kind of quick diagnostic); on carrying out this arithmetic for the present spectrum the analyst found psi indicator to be 4.33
